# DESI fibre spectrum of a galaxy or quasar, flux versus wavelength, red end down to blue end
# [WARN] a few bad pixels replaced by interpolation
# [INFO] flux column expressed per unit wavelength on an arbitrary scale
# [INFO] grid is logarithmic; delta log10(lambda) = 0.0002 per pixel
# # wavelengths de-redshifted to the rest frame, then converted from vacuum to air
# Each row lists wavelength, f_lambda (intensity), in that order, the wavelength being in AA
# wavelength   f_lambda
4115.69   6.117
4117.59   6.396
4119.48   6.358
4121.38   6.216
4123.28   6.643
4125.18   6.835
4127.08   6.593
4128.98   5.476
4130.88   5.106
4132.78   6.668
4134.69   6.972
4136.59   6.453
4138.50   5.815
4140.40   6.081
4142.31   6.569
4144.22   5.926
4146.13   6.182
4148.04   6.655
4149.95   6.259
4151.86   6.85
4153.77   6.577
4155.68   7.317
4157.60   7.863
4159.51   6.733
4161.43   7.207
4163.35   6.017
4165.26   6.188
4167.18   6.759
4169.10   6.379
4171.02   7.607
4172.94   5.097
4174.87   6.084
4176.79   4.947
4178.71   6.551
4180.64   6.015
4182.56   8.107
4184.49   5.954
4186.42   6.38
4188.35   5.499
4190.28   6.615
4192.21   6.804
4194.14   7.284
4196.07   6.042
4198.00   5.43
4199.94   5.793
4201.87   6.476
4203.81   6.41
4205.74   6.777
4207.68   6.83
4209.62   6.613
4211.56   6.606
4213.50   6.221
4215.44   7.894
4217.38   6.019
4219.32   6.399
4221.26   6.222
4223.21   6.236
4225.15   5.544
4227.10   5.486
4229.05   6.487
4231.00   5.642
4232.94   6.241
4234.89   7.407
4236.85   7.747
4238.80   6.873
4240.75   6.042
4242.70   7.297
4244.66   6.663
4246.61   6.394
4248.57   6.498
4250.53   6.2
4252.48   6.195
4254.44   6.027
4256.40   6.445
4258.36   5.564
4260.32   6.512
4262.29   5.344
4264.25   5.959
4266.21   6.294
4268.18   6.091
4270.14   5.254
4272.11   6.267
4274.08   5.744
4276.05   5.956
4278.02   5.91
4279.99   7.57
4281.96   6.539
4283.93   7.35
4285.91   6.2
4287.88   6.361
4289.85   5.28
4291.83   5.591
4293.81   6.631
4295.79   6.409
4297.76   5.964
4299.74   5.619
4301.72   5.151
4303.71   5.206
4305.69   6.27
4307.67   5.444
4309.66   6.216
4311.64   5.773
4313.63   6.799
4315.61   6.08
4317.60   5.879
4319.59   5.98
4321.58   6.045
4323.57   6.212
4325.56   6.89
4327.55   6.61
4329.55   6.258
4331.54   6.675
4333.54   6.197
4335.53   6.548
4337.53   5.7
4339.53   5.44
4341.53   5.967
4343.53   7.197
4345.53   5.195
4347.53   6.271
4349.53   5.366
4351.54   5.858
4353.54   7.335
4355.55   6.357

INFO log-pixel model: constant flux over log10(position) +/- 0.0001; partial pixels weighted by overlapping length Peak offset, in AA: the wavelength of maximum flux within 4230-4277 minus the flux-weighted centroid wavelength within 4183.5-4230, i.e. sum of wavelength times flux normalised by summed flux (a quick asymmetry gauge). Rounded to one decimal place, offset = 30.2 AA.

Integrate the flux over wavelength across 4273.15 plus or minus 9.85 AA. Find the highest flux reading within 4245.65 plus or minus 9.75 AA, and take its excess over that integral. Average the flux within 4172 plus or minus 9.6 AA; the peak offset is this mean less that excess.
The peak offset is 120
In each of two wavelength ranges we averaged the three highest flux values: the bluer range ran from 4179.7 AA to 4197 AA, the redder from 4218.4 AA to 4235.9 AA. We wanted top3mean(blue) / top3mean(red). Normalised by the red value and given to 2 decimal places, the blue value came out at 1.09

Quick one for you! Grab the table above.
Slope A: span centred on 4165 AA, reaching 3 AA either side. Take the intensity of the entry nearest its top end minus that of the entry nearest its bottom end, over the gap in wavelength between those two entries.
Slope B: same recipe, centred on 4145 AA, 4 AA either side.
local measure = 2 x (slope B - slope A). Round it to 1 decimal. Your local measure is -0.4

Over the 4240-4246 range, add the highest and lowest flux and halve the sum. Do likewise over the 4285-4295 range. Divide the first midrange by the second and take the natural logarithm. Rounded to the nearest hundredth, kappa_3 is 0.11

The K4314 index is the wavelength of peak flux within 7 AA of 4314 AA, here 4313.63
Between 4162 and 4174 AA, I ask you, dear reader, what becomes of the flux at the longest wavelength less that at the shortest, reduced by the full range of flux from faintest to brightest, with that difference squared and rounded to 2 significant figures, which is 12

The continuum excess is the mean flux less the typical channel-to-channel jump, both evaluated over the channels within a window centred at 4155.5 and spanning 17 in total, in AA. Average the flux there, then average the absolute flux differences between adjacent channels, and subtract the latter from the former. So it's 6.2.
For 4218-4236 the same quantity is 5.6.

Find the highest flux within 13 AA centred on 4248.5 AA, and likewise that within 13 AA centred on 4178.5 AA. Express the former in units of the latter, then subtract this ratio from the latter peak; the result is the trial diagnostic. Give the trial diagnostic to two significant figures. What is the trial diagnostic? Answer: 7.2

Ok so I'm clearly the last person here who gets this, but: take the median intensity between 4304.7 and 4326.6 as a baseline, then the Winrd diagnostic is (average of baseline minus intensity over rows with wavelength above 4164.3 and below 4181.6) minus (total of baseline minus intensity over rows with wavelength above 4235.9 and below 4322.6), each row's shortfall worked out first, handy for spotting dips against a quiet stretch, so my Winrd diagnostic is 4.0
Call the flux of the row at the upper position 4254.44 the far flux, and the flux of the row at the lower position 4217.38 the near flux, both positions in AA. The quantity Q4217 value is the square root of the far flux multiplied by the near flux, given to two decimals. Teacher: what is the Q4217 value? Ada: 6.02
